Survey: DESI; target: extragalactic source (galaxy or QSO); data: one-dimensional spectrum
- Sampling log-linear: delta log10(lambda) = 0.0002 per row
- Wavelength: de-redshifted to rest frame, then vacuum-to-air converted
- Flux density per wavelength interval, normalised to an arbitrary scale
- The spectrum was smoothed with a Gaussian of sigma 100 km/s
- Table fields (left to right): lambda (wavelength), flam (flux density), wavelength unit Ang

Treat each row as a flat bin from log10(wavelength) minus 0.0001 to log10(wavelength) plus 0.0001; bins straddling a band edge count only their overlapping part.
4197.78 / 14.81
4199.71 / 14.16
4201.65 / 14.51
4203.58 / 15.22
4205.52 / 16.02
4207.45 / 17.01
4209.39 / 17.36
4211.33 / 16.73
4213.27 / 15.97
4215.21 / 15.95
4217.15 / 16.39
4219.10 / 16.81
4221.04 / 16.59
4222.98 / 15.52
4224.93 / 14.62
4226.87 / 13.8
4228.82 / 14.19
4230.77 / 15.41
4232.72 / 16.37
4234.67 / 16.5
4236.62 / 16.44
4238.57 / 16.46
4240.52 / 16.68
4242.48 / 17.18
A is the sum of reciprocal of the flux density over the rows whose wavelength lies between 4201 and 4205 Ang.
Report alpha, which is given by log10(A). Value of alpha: -0.87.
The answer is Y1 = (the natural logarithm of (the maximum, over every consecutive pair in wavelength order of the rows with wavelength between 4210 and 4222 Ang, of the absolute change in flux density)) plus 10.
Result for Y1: 9.73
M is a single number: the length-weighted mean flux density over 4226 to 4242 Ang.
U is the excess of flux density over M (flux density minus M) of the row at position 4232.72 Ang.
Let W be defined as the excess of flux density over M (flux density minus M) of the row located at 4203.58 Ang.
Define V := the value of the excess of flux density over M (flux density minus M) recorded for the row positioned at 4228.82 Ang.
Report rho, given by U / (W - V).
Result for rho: 1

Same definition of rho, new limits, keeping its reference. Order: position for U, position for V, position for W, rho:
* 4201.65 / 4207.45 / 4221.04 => 3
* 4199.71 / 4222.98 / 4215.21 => -4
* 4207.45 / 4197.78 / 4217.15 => 1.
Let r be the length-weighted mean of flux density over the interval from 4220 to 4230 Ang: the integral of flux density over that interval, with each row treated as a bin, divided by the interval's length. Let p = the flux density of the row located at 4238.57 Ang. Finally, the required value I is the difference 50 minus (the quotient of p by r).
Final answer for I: 48.9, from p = 16.46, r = 15.0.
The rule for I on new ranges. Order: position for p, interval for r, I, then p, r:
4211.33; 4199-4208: 48.9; 16.73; 15.3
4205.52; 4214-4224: 49.0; 16.02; 16.2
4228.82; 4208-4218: 49.1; 14.19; 16.5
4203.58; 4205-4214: 49.1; 15.22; 16.7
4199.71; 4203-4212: 49.1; 14.16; 16.5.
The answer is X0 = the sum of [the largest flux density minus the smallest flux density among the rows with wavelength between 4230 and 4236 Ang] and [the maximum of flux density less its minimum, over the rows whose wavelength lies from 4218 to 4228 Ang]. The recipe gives 4.1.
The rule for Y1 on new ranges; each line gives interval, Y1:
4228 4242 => 10.20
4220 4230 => 10.07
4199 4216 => 9.99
